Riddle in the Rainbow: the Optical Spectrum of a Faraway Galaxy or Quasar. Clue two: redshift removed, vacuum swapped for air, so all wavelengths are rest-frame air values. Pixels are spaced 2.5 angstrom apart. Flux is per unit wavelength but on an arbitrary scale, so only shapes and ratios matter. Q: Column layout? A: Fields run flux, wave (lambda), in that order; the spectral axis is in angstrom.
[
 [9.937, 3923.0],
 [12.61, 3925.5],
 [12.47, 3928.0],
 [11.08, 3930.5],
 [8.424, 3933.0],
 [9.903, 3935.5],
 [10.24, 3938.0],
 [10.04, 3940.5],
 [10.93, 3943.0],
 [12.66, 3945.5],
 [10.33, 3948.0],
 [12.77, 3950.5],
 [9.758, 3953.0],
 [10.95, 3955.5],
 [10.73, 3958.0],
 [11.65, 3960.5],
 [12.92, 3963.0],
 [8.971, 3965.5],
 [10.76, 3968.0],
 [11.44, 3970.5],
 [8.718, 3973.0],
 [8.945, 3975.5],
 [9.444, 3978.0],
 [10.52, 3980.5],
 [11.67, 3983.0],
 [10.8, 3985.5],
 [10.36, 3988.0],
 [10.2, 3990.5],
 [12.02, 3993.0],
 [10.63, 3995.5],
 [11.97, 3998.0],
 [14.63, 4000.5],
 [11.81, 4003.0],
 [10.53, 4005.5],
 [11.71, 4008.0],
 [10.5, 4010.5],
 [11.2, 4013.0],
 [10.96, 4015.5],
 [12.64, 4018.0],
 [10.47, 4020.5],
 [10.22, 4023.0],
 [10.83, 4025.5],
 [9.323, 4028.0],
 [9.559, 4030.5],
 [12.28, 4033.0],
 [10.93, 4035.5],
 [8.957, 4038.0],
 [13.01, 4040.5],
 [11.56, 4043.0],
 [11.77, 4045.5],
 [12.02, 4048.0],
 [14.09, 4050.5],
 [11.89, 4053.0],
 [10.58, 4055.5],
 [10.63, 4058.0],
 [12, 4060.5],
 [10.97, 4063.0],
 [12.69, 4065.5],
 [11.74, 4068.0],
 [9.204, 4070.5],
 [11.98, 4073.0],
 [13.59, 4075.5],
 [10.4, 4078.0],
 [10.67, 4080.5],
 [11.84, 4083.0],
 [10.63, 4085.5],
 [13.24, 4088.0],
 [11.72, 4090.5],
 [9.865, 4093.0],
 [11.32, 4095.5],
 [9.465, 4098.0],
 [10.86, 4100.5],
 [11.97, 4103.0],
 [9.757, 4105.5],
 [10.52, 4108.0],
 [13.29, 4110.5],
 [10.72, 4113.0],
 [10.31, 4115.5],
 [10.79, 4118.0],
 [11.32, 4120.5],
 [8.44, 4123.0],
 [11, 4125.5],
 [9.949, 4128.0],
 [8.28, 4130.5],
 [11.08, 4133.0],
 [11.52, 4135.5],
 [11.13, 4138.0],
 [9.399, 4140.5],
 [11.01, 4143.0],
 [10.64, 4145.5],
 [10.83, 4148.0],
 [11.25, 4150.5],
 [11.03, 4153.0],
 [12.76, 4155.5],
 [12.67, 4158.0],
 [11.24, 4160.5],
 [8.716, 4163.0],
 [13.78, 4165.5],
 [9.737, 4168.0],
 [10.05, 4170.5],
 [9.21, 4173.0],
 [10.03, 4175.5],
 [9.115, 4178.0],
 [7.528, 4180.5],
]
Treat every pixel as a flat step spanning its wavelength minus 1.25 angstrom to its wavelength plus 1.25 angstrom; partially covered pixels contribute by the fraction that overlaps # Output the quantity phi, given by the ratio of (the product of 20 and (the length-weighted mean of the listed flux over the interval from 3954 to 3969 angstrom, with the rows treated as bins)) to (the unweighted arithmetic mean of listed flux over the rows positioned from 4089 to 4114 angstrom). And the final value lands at 20.1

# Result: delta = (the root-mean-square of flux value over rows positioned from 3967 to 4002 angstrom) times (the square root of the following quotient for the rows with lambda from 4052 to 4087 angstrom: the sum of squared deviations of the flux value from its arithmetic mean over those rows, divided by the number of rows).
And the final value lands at 11.7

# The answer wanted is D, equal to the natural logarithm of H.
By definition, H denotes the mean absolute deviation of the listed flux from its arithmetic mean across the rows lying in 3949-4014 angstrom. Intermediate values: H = 1.00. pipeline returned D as -0.003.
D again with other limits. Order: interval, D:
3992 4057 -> 0.027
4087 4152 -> -0.169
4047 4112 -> 0.045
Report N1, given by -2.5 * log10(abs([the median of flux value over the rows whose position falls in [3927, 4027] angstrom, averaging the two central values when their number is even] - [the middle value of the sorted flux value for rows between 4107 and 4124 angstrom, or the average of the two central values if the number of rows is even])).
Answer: 3.1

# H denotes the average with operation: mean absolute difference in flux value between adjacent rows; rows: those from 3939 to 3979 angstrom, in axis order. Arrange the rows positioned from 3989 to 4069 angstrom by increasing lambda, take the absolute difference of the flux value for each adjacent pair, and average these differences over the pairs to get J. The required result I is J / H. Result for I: 0.89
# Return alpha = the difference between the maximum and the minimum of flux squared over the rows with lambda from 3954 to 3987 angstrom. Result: 91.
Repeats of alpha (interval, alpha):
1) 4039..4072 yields 114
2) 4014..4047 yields 89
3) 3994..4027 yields 110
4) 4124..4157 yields 94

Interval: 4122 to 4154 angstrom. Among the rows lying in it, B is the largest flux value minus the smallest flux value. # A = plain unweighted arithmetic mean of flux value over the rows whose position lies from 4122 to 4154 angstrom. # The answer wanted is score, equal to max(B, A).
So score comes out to 10.4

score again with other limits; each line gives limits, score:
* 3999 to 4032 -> 11.1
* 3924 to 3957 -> 10.9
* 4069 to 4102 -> 11.1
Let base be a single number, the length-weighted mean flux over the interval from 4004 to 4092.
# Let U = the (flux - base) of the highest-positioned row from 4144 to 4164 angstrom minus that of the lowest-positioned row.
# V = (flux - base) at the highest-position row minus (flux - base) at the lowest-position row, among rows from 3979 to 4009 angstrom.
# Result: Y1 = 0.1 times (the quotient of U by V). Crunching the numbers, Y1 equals -0.16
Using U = -2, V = 1.2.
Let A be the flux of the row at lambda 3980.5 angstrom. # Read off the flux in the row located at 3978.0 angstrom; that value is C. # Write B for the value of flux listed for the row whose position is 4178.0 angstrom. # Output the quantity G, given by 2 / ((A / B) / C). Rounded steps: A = 10.52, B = 9.115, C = 9.444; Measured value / 16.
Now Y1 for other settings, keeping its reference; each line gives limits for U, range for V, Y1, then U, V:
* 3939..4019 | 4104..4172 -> 0.89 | 3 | 0.3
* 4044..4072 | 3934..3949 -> -0.60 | -3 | 0.4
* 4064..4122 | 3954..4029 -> 0.08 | -1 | -1.6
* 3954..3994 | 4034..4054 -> 0.11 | 1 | 1.0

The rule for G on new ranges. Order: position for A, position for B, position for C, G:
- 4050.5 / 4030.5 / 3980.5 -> 14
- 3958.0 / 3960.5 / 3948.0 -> 22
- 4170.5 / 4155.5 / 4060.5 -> 30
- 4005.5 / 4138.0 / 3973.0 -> 18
